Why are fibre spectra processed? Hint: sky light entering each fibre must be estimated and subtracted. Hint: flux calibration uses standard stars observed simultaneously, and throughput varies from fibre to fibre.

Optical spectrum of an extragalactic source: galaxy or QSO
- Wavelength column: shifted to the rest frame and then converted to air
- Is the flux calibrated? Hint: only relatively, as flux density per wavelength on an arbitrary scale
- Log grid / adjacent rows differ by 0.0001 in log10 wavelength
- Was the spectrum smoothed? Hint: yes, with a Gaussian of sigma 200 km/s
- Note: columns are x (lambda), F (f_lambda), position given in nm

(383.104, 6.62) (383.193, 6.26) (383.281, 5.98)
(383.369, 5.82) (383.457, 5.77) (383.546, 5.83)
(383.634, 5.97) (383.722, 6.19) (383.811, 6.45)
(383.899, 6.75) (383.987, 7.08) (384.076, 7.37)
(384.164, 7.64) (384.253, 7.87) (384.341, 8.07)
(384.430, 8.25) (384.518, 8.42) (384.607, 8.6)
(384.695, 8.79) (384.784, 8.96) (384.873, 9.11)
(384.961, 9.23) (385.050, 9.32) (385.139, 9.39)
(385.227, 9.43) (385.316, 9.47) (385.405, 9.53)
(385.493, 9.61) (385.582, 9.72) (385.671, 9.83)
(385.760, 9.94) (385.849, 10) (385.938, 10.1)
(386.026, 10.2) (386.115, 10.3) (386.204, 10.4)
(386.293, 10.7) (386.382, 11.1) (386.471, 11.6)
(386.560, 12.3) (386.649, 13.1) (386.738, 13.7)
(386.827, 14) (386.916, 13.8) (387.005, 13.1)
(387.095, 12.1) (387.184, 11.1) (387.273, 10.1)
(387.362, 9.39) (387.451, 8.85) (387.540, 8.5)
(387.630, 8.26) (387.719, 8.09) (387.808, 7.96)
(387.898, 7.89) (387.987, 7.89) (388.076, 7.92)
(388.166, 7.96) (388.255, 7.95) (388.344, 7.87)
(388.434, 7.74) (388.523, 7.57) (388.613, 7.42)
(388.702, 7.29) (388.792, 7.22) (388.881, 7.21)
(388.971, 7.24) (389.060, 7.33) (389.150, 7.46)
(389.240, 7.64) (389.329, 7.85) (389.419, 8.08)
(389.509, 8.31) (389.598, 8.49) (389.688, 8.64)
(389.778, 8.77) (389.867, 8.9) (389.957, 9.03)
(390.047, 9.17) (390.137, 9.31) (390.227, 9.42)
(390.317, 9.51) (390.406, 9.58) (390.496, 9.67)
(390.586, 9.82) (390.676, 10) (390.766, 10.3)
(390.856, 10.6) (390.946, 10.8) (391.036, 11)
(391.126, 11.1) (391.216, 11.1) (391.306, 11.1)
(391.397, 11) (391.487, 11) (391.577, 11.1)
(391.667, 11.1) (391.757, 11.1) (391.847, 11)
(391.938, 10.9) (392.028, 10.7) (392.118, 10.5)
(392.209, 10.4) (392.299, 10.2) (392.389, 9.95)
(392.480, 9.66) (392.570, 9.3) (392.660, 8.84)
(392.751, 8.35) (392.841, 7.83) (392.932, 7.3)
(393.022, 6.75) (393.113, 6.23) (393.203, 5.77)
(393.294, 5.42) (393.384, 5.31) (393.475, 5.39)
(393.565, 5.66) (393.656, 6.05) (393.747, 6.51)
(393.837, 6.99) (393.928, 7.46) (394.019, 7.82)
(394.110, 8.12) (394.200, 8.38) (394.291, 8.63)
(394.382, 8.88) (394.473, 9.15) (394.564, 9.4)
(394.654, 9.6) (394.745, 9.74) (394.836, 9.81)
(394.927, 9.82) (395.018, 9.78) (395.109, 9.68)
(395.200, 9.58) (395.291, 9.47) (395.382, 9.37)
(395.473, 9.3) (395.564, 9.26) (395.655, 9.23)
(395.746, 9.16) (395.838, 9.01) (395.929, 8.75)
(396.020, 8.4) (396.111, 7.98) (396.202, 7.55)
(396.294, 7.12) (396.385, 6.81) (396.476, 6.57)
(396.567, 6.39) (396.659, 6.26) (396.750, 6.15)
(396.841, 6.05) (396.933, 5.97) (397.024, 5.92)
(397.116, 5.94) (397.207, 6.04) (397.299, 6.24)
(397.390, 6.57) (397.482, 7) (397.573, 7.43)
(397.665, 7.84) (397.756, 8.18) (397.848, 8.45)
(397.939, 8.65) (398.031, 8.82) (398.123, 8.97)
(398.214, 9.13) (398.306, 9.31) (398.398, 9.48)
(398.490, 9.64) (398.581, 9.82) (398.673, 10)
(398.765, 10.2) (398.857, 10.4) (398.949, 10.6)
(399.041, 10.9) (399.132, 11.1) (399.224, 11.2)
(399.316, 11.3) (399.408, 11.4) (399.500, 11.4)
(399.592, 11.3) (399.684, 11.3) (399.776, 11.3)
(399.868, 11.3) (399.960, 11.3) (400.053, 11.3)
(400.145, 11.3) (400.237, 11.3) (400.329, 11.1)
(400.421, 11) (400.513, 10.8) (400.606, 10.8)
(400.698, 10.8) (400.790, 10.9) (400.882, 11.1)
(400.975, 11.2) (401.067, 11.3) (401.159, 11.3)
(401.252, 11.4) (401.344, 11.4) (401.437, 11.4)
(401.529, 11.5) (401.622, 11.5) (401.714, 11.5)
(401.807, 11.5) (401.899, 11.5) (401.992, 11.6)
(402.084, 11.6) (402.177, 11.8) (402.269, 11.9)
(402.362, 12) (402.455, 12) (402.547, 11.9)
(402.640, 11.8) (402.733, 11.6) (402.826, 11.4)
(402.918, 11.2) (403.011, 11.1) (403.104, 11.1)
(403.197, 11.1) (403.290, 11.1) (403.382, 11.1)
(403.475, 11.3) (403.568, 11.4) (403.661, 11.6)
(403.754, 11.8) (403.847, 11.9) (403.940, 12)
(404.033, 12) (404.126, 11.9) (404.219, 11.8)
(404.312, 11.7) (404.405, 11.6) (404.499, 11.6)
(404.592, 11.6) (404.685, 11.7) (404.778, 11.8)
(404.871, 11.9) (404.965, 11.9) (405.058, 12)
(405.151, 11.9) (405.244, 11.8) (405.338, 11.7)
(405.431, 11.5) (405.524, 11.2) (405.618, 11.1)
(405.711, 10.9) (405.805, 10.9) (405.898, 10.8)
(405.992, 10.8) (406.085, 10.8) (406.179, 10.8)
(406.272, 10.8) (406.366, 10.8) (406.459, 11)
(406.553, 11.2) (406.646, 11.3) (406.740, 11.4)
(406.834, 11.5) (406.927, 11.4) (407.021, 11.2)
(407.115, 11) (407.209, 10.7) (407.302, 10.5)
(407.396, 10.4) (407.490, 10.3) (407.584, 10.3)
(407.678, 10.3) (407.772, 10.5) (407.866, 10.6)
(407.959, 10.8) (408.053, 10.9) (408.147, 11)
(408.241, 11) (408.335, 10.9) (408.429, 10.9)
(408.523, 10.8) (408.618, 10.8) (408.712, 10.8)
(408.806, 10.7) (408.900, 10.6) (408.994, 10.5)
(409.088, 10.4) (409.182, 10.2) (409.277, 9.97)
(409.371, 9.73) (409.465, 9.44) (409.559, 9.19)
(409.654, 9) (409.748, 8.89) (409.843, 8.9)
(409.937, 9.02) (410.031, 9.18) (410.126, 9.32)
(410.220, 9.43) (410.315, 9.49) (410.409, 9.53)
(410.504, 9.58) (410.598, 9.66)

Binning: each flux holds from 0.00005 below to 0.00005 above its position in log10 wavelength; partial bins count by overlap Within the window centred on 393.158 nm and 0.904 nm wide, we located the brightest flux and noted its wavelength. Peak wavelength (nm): 392.751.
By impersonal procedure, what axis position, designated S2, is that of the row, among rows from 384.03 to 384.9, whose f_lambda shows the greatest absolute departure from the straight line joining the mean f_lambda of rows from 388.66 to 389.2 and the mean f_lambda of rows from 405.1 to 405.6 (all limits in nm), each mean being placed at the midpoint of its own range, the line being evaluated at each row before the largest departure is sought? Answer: 384.873 nm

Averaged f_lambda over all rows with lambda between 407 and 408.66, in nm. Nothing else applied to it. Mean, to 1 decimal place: 10.7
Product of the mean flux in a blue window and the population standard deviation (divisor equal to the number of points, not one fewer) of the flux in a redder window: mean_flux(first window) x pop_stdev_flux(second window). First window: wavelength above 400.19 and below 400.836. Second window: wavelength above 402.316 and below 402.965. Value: 3.2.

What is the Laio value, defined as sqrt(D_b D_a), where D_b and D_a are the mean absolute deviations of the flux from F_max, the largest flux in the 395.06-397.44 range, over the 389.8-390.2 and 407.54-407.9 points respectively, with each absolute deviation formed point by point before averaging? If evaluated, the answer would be 0.66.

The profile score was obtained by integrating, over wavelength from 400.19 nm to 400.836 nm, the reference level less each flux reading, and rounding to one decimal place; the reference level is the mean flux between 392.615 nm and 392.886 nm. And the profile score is -1.7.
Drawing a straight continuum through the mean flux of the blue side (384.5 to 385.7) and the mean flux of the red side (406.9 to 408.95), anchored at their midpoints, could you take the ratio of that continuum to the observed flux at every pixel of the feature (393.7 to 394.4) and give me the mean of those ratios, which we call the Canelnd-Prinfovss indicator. 1.27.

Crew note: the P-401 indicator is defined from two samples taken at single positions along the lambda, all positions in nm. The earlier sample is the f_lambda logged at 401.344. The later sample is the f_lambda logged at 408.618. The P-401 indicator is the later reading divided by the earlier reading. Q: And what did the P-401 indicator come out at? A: 0.95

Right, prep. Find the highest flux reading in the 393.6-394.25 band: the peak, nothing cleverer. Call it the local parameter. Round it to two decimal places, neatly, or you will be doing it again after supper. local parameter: 8.38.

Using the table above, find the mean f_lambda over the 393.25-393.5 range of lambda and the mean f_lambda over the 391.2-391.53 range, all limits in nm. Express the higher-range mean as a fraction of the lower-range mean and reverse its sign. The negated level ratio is -0.49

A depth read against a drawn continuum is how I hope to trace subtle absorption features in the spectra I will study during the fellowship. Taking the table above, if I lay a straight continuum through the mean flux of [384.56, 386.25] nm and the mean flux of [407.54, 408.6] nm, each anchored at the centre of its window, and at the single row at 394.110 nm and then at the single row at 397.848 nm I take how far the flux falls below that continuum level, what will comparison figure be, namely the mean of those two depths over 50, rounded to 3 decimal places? 0.037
